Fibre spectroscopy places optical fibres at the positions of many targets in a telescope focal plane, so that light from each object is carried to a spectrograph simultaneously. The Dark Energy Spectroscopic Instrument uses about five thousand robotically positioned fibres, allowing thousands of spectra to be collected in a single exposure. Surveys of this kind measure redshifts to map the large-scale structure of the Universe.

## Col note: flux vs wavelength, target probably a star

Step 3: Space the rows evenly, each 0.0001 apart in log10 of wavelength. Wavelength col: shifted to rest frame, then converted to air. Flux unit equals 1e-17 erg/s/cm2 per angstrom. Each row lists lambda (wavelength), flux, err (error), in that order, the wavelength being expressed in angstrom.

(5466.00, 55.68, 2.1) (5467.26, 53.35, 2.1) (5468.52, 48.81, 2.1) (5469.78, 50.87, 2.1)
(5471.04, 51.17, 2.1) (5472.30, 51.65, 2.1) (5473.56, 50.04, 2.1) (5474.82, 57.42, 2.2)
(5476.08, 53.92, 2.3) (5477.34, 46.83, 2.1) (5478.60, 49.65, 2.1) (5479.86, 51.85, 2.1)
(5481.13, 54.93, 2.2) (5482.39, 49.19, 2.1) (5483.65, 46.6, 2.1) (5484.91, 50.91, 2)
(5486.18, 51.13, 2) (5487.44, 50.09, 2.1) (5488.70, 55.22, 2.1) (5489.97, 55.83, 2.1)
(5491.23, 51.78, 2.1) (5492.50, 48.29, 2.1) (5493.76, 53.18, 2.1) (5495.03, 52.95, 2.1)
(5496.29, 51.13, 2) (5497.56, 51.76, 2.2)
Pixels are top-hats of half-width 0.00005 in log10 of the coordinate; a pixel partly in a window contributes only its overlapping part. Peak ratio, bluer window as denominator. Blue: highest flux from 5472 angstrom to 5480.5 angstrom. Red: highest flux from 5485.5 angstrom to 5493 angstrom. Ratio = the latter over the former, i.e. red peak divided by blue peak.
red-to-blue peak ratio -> 0.97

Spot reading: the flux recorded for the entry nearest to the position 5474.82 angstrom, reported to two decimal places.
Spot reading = 57.42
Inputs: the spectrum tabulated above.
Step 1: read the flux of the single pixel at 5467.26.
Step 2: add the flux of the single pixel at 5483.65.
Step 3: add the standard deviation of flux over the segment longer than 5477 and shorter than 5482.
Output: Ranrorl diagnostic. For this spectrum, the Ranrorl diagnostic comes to 103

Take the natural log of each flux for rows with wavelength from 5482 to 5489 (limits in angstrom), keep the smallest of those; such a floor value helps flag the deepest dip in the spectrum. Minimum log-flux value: 3.84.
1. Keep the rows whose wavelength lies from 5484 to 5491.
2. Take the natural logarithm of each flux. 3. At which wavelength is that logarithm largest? 5489.97 angstrom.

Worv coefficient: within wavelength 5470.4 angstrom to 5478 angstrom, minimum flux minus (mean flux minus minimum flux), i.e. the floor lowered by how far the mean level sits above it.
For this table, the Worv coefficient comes 41.8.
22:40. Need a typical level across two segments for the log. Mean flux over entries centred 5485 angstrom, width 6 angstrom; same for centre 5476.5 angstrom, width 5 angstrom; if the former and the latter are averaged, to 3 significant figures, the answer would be 50.8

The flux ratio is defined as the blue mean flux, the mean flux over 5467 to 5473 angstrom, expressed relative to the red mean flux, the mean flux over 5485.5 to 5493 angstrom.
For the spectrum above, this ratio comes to 0.98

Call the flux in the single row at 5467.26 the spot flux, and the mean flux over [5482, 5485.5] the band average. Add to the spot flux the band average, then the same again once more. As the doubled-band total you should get 151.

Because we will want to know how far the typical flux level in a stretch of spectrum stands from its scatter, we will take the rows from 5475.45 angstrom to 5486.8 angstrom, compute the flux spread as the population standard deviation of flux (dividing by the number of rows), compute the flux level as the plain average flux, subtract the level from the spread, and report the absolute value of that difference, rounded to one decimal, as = 47.9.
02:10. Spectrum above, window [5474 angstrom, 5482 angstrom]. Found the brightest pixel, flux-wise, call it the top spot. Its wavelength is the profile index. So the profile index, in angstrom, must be 5474.82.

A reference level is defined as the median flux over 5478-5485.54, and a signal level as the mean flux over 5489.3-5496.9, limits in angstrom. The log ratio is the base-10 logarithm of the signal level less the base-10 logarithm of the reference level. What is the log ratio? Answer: 0.016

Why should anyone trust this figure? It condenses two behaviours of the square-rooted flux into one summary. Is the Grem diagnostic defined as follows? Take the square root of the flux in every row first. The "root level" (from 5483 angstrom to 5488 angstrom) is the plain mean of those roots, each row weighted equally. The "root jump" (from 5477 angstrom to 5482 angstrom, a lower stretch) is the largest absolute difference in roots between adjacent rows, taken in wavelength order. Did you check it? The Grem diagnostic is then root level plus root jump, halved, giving 3.63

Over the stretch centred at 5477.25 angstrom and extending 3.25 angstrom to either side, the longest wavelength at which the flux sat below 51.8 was 5478.60 angstrom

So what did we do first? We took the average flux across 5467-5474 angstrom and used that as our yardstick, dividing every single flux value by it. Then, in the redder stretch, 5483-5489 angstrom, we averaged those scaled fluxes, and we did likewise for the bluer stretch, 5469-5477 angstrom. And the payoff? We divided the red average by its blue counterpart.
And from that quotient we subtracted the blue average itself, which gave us -0.06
